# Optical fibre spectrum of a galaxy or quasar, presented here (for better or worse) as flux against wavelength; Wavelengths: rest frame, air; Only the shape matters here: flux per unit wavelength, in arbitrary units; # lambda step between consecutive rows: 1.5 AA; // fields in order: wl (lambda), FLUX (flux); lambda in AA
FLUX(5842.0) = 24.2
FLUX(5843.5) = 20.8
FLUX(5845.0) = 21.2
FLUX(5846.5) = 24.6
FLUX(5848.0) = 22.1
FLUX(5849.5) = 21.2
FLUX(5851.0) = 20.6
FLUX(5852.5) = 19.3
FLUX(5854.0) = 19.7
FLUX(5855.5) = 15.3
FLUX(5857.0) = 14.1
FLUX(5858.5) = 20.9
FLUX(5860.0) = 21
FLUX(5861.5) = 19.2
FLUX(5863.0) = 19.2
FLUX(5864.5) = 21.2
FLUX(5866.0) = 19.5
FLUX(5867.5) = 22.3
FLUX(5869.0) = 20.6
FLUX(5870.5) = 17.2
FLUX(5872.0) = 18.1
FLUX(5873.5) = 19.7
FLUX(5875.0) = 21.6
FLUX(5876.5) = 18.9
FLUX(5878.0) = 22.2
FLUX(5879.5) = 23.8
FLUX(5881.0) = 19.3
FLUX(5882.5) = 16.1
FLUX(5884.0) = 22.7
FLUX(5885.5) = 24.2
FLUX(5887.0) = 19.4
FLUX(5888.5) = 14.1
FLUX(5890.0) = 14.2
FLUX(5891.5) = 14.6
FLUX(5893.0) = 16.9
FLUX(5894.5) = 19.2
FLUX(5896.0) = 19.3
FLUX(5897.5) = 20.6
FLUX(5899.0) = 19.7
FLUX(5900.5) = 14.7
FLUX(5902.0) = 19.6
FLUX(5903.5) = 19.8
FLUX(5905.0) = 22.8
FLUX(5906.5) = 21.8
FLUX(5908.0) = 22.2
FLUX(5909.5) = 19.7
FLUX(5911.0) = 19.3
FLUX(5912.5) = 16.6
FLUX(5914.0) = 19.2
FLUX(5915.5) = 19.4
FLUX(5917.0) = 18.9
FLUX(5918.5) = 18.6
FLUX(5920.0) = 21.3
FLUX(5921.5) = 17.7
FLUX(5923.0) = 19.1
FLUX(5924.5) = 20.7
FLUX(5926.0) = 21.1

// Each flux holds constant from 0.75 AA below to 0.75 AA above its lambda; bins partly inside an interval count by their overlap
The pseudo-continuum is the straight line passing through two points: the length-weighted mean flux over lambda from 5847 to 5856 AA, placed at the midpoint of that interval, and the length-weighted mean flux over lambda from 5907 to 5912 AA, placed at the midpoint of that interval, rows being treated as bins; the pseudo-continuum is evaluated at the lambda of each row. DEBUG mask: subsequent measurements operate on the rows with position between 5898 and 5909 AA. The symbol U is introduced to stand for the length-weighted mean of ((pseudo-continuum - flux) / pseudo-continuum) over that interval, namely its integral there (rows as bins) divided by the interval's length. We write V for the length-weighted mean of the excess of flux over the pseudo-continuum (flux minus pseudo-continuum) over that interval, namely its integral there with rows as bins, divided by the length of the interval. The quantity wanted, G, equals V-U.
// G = -0.2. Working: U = 0.01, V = -0.2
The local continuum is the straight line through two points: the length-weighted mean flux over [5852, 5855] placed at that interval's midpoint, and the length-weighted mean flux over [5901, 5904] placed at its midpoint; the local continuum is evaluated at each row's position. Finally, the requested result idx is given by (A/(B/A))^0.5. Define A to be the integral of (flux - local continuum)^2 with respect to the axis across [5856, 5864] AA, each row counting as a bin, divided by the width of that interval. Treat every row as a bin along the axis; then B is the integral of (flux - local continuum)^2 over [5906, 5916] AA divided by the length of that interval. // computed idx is 3.7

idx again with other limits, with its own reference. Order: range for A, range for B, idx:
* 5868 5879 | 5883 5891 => 0.9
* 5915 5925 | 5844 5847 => 0.3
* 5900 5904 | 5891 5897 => 2.7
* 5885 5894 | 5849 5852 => 10.0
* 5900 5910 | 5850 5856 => 3.4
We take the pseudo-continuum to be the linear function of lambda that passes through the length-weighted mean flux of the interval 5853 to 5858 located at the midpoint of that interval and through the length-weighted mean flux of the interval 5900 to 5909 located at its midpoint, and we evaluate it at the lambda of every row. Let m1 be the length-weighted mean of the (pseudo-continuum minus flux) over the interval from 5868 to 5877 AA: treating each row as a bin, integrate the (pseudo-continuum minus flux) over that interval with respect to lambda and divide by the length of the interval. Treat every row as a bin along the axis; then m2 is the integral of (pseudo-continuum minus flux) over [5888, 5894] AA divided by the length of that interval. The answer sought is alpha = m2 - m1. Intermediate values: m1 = -1.5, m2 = 4.1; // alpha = 5.6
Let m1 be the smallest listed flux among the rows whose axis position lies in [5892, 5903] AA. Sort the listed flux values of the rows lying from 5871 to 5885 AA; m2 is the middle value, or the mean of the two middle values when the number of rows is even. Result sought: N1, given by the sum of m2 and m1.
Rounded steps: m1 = 14.7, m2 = 19.7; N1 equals 34.4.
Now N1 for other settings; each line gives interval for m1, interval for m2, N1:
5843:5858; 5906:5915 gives 33.6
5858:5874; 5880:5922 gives 36.5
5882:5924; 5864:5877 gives 33.8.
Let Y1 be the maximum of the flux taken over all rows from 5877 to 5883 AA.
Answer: 23.8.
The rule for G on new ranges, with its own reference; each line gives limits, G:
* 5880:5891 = -1.6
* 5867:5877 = -0.4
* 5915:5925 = -1.0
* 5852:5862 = -1.6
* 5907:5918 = -1.0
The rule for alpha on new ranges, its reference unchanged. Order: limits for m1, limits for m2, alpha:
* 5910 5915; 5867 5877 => -4.2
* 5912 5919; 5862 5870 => -5.4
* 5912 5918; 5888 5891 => 2.6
